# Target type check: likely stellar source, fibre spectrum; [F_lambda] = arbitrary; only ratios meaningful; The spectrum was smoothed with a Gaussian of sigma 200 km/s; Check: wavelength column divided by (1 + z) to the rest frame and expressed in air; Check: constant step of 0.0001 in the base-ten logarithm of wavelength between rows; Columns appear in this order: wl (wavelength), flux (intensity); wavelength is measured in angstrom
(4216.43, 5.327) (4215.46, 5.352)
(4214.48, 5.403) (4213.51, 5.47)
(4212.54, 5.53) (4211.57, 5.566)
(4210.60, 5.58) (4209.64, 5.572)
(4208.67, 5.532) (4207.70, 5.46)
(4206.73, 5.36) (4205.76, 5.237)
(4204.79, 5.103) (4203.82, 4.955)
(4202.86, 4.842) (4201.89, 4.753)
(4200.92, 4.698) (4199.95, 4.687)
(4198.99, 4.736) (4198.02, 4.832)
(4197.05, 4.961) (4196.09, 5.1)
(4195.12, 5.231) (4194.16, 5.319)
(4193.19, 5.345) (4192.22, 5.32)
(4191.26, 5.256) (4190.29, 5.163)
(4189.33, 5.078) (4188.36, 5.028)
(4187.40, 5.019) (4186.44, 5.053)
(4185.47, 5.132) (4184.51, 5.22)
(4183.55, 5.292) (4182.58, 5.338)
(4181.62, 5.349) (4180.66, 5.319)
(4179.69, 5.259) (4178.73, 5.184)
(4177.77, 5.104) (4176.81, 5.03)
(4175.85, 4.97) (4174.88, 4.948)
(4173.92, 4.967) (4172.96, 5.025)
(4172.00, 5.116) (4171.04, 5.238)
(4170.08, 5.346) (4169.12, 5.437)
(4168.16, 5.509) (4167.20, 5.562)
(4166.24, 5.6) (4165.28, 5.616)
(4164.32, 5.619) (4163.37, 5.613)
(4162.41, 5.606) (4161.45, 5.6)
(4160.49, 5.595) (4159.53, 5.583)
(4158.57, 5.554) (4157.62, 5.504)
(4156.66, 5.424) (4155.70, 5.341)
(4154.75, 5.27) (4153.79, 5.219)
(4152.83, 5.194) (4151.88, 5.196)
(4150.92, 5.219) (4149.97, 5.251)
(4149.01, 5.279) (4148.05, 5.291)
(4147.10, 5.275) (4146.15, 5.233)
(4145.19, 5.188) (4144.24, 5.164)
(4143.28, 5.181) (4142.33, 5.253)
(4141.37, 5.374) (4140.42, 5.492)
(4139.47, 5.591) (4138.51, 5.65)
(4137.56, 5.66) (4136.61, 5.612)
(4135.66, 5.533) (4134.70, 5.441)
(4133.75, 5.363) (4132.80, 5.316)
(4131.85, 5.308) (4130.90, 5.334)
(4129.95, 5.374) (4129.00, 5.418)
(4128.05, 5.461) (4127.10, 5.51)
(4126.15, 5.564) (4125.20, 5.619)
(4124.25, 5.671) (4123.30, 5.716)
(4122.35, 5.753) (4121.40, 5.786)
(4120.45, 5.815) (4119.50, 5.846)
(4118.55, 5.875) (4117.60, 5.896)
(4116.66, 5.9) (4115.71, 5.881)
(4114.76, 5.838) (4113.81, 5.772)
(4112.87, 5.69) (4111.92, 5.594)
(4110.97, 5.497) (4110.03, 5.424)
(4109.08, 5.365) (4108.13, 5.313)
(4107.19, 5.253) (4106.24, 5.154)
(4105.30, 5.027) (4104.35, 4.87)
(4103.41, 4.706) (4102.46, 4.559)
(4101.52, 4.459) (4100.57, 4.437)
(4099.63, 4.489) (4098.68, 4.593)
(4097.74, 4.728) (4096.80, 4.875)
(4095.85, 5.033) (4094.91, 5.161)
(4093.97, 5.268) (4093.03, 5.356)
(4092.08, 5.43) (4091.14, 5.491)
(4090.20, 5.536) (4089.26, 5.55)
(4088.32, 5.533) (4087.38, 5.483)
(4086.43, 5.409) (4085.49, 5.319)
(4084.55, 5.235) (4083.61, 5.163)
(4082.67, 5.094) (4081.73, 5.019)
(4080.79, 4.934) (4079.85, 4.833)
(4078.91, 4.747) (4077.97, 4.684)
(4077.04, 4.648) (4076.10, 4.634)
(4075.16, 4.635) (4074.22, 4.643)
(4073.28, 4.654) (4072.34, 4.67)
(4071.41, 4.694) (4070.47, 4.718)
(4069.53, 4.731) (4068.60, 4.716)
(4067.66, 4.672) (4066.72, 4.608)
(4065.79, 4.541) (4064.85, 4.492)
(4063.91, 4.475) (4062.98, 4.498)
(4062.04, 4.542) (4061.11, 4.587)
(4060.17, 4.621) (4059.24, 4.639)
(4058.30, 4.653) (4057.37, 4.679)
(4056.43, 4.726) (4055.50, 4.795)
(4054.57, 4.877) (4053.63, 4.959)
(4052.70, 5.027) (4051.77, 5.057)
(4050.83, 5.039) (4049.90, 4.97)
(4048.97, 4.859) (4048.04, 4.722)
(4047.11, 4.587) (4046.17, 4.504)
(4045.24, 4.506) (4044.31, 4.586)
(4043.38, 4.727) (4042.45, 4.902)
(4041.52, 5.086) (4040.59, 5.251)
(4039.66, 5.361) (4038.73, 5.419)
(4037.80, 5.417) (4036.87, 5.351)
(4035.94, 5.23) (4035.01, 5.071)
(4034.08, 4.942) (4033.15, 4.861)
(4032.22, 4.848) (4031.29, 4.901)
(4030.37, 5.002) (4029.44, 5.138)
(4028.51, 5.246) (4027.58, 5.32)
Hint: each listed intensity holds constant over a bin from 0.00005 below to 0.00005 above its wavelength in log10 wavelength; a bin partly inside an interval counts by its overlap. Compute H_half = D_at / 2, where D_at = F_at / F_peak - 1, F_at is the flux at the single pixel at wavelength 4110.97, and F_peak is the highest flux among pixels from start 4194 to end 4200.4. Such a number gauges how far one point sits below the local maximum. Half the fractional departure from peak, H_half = 0.017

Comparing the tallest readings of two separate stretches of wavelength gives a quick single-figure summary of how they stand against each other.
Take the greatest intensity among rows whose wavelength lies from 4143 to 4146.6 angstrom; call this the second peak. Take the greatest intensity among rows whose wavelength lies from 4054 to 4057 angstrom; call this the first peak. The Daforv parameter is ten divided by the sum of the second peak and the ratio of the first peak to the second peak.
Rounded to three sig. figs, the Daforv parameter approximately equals 1.62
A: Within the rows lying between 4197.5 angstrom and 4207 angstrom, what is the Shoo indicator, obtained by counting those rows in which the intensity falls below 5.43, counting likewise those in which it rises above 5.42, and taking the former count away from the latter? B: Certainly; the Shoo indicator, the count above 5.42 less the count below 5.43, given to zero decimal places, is -10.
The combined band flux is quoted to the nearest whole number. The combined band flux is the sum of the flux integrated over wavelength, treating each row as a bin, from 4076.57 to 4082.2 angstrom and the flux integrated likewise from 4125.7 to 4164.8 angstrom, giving 239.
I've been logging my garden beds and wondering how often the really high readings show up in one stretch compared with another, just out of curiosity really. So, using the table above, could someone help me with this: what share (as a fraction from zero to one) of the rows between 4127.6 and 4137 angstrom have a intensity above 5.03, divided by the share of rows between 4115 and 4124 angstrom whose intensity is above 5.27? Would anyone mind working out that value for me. 1.0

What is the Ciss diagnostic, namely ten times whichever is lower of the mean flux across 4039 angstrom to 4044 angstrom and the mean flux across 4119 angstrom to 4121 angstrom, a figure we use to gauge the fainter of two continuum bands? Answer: 50.7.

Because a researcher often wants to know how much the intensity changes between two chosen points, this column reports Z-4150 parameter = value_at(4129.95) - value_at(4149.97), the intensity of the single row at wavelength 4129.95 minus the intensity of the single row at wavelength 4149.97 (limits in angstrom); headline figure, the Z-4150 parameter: 0.1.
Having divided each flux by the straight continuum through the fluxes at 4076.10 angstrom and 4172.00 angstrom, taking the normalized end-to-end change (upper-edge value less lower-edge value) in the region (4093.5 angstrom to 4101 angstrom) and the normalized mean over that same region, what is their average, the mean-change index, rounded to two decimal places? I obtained 0.42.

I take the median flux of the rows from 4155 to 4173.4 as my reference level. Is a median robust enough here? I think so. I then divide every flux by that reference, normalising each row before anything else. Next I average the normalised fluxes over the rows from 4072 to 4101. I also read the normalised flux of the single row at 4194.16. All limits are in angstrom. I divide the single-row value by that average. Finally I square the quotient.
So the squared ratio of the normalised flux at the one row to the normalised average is 1.13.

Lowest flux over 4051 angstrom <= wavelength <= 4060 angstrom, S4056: 4.639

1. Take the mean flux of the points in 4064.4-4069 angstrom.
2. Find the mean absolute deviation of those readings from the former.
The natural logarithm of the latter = -2.6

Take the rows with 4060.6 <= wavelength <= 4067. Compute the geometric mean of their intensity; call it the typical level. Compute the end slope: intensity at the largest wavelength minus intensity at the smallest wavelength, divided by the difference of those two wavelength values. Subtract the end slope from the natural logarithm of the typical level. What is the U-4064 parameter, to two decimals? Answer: 1.51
